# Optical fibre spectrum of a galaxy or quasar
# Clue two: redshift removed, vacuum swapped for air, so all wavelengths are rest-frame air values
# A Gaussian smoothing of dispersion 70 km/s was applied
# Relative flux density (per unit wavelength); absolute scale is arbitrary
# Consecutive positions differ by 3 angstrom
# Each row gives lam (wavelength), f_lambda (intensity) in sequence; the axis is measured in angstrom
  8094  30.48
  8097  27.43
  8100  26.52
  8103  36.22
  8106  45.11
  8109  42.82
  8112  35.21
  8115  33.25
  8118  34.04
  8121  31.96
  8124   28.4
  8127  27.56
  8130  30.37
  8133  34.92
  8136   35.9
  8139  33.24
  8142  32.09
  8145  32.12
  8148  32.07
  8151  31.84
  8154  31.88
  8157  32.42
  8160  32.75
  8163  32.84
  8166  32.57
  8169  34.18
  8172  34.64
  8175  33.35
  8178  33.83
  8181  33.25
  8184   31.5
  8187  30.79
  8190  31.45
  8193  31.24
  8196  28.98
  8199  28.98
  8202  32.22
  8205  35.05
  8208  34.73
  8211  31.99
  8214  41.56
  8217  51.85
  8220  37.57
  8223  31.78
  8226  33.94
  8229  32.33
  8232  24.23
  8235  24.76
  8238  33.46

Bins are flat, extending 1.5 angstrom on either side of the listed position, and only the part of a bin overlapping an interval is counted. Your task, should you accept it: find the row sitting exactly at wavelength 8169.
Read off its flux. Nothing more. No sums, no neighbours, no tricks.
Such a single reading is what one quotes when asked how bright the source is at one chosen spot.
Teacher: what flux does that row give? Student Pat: 34.18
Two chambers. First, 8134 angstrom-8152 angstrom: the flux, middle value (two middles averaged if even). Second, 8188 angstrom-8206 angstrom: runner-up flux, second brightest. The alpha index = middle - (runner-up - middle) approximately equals 32.0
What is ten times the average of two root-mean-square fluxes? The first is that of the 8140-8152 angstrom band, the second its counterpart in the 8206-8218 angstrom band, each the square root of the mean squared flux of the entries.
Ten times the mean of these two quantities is 364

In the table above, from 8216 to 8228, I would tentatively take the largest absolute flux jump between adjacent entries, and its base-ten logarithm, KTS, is 1.2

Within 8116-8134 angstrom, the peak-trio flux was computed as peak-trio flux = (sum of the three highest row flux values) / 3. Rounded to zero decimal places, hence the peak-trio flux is 34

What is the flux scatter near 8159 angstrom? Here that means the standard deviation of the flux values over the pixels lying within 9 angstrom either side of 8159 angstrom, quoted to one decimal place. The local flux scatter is 0.4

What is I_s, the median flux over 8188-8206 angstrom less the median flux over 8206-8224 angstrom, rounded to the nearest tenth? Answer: -4.8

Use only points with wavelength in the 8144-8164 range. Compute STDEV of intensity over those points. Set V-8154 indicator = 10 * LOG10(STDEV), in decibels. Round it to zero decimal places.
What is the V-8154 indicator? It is -4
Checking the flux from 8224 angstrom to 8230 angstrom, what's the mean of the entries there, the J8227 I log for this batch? 33.1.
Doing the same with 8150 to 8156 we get 31.9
